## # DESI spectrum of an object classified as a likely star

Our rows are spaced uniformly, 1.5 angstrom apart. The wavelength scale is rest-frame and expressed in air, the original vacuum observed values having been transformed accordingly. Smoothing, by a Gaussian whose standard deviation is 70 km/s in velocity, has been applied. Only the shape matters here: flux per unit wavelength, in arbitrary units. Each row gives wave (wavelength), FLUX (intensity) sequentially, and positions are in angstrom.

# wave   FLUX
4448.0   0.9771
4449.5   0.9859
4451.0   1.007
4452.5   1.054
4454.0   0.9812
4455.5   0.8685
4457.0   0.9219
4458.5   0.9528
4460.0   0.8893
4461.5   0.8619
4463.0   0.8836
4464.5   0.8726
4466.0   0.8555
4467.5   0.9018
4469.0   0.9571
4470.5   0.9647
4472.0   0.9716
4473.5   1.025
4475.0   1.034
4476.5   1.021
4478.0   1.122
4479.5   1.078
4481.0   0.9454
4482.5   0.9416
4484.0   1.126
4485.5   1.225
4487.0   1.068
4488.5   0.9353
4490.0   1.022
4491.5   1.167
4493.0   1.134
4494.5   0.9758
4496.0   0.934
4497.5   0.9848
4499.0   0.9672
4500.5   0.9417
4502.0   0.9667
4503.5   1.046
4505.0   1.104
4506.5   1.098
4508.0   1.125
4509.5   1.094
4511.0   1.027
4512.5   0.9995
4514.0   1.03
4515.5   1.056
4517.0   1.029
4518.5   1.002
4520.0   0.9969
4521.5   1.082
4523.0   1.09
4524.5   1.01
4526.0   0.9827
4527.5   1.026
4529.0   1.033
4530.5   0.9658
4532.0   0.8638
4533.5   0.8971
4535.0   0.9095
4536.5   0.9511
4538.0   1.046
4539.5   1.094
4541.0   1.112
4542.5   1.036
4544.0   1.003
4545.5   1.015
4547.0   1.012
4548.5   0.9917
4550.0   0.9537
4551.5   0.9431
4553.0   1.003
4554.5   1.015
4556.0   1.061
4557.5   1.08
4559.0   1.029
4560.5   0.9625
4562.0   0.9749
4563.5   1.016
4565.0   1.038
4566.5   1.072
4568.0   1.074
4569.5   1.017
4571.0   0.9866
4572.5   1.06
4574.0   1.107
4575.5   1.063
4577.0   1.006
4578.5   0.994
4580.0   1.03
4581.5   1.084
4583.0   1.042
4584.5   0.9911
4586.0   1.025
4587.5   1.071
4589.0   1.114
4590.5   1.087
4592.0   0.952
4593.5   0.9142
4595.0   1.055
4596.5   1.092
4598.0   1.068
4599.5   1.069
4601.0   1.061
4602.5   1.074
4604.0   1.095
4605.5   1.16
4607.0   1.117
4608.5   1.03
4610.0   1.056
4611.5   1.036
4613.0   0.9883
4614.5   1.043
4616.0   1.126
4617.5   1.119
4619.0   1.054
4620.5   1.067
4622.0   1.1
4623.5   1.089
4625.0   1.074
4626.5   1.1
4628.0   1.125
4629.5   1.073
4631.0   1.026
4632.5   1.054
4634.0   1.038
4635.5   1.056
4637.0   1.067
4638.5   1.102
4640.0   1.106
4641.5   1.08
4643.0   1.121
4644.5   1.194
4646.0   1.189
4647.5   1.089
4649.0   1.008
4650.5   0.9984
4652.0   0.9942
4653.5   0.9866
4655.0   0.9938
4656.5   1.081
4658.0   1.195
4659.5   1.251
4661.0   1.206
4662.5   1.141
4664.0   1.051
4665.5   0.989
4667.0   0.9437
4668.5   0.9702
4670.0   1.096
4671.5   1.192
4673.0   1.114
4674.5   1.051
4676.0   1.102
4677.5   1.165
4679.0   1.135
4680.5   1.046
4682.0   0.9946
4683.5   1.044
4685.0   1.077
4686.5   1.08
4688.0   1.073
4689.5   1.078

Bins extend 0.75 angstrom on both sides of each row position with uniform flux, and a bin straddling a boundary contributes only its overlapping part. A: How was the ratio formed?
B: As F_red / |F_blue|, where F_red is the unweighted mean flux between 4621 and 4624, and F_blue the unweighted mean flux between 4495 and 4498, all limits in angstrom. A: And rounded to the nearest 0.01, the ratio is 1.14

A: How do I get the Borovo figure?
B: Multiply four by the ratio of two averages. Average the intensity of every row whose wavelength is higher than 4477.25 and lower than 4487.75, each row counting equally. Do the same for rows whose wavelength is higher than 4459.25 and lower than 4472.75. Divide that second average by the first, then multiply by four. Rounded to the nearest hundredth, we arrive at 3.38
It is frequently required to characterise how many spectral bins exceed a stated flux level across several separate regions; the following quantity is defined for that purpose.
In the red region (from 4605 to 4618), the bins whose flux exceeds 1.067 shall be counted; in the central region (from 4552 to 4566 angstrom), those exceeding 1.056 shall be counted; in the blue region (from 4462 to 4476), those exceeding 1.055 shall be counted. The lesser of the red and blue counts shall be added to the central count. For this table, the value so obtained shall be 2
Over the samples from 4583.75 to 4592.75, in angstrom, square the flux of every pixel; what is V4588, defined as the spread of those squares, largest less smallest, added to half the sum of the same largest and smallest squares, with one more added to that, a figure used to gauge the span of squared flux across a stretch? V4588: 2.41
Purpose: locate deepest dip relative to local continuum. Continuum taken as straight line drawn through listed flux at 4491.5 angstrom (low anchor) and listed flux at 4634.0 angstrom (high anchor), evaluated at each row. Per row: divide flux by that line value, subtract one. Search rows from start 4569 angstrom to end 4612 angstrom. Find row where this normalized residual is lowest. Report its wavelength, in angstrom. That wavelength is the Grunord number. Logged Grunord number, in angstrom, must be 4593.5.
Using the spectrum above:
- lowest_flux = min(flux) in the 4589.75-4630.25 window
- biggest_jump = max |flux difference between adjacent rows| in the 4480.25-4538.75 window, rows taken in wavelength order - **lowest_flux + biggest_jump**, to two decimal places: 1.10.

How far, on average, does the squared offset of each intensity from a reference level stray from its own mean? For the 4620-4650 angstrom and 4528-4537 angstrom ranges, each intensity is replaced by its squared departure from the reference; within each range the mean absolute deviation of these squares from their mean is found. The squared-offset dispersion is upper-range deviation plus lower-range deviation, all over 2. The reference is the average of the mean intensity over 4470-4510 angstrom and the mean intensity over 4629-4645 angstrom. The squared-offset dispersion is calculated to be 0.0071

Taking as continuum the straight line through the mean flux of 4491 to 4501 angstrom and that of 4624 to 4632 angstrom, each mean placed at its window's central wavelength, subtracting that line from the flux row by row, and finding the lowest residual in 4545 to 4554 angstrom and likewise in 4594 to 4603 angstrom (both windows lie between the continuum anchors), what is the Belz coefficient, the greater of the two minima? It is -0.008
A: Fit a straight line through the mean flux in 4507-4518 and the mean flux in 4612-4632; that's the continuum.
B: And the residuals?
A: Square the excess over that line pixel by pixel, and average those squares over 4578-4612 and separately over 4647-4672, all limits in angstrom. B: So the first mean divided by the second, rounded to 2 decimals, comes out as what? 0.34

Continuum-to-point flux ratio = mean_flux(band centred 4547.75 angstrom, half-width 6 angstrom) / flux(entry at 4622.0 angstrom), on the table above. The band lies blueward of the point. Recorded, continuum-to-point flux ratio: 0.904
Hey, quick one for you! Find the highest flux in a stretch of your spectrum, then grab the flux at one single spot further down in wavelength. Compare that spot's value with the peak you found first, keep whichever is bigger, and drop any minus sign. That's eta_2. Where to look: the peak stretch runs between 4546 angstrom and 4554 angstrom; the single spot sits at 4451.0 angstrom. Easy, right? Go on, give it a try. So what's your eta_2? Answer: 1.01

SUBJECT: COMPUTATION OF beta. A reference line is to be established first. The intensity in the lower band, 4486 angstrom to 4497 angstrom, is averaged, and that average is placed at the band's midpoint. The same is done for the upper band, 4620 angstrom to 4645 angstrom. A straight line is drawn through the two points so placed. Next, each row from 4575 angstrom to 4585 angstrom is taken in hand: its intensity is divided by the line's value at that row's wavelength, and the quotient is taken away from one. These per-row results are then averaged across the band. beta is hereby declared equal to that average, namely 0.035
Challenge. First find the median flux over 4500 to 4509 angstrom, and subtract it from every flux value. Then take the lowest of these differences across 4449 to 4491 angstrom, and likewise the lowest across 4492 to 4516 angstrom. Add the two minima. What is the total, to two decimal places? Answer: -0.35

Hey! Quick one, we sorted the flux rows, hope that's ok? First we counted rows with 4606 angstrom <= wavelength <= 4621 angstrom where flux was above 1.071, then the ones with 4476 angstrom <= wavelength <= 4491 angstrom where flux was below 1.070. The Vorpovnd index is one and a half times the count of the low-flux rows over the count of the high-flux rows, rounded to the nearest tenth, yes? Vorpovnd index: 3.0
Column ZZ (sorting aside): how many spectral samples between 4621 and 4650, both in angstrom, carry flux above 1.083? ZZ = 10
